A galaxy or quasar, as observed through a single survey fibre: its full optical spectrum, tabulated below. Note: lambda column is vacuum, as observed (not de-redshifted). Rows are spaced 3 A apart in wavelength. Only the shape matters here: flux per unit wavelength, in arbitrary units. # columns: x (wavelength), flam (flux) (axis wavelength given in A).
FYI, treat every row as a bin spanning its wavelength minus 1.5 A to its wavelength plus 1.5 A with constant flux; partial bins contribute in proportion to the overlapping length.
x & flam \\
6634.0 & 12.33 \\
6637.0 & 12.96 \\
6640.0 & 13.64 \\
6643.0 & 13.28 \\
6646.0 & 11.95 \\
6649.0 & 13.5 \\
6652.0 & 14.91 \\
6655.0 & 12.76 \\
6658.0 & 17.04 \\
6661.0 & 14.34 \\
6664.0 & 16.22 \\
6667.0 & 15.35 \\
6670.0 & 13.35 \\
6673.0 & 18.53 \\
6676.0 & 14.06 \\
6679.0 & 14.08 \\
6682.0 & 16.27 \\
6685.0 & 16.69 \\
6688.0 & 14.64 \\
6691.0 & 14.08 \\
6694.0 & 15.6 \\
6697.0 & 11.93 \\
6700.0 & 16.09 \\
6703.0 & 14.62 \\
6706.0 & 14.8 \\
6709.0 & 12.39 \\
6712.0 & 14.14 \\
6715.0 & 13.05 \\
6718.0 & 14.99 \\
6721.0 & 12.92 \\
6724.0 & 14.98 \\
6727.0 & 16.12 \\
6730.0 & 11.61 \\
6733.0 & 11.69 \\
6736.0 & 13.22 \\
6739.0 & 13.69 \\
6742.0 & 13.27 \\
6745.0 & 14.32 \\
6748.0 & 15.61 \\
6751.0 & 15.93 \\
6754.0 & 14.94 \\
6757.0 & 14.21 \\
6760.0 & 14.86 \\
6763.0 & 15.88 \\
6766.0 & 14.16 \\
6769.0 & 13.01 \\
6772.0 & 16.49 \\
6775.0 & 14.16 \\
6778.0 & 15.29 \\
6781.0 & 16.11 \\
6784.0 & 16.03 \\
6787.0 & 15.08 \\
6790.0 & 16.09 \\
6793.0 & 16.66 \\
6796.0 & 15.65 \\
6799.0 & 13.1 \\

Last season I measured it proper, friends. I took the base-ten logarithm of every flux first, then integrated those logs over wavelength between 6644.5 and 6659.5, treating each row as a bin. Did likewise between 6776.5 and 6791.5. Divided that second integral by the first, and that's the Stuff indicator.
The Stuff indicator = 1.046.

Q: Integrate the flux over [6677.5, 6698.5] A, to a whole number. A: 310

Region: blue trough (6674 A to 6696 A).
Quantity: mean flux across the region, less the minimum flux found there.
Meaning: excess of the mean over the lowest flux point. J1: 1.0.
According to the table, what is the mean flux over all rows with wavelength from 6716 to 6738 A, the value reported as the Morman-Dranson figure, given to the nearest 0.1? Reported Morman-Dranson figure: 13.6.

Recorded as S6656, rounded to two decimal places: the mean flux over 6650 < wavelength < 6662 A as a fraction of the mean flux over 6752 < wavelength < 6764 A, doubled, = 1.97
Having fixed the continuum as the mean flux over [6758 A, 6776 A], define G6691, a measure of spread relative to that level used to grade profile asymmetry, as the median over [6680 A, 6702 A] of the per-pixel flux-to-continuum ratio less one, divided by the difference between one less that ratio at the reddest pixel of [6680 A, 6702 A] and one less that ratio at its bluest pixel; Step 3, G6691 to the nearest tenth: 4.7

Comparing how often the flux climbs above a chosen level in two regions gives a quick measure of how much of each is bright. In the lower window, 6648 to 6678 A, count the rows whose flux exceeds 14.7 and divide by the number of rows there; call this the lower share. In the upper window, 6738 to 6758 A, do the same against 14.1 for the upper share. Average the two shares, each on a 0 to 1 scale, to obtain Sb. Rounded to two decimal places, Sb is 0.61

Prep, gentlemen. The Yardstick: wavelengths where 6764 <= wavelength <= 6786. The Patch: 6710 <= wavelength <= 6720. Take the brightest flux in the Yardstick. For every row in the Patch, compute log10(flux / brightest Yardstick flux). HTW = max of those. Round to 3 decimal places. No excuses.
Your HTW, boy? -0.041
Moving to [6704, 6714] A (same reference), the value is -0.047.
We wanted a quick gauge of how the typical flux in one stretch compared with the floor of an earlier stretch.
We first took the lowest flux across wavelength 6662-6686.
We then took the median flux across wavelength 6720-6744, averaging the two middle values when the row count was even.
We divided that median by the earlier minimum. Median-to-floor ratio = 0.99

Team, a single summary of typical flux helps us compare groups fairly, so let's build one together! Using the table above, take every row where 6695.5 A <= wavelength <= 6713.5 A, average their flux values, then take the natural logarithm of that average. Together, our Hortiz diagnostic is 2.64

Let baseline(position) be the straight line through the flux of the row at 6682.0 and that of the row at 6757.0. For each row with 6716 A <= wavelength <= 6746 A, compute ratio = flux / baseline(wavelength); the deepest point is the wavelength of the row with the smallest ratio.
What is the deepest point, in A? 6730.0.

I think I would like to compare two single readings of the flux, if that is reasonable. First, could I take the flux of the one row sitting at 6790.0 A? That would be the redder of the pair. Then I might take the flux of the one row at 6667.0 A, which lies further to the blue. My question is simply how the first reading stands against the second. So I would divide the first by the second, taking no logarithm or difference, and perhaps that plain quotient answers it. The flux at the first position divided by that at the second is 1.05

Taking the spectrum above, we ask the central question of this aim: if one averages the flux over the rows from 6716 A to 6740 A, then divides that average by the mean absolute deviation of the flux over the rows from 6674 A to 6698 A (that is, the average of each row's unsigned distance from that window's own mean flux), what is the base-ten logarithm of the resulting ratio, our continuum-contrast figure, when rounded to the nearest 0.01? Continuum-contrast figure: 1.08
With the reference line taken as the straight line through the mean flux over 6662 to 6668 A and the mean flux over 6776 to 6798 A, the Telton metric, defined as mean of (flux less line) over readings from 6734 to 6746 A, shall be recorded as -2.2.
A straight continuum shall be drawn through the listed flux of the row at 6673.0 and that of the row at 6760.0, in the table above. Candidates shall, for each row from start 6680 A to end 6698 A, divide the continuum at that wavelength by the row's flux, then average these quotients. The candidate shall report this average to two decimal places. 1.21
